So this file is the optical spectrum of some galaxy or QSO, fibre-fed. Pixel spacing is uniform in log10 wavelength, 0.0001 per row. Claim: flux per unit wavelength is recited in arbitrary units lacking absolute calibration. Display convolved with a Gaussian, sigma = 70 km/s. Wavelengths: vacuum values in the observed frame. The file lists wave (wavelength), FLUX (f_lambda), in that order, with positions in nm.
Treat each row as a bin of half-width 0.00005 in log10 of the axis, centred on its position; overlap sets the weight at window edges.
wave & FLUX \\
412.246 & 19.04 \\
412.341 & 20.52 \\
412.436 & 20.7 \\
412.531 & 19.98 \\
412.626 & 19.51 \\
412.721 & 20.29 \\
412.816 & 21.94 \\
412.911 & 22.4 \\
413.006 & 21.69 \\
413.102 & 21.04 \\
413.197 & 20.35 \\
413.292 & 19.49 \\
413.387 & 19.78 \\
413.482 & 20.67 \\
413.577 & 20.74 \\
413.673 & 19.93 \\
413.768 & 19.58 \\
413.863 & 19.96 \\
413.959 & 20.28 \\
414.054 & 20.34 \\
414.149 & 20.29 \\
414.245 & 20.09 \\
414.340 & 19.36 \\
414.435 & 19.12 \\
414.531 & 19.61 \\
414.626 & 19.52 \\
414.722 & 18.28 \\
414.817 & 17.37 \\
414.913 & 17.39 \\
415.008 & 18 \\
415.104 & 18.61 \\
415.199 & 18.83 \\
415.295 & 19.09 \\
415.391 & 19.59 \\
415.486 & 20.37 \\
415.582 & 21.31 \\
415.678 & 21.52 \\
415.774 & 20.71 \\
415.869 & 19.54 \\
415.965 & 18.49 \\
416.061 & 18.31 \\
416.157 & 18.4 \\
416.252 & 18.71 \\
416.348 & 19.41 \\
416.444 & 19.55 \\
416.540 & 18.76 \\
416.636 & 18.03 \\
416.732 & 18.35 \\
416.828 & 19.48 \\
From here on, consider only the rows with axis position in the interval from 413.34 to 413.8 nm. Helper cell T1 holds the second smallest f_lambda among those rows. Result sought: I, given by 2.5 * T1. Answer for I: 49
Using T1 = 19.78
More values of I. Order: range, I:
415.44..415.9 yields 51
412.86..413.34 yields 51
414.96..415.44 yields 47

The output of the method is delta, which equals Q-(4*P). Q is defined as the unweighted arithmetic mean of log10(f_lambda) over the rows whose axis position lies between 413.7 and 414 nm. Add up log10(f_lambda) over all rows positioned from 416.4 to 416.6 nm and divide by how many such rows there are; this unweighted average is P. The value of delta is -3.83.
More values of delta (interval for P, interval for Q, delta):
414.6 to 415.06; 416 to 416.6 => -3.75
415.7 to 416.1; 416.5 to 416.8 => -3.87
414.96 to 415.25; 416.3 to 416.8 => -3.79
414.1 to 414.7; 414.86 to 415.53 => -3.90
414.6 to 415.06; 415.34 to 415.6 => -3.72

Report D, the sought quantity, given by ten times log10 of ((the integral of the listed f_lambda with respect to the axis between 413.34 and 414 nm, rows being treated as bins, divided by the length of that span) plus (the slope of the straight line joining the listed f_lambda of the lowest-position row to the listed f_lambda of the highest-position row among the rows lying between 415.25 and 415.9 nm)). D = 13.2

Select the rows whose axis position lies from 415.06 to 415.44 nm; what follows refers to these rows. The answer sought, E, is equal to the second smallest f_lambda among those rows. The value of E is 18.83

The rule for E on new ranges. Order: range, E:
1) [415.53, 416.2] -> 18.4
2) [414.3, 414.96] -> 17.39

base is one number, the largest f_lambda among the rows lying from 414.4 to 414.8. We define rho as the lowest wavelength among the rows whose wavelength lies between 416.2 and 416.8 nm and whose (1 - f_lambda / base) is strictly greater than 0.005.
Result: 416.252 nm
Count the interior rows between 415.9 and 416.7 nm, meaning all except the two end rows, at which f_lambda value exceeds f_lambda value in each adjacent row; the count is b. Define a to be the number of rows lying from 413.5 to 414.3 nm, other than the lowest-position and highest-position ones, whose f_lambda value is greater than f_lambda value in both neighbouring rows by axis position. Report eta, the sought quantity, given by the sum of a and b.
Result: 2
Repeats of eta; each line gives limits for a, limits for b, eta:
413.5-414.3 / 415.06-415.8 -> 2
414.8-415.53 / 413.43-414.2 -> 2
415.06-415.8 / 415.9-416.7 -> 2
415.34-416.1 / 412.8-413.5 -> 2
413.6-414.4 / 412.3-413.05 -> 3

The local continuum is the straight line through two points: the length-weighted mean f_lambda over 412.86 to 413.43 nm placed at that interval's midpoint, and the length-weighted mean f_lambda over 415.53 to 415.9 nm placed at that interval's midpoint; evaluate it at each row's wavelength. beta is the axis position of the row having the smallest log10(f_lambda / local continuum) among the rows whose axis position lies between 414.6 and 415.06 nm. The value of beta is 414.817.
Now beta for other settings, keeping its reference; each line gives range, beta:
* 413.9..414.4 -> 414.340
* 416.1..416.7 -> 416.636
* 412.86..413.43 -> 413.292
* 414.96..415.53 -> 415.008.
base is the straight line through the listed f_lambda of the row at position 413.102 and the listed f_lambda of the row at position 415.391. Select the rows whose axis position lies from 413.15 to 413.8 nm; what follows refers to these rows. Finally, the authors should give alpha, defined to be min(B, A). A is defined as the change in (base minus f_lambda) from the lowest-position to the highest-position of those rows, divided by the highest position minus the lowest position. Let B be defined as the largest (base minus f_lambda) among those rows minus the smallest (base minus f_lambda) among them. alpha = 1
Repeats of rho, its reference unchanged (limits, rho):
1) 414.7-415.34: 414.722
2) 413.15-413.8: 413.292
